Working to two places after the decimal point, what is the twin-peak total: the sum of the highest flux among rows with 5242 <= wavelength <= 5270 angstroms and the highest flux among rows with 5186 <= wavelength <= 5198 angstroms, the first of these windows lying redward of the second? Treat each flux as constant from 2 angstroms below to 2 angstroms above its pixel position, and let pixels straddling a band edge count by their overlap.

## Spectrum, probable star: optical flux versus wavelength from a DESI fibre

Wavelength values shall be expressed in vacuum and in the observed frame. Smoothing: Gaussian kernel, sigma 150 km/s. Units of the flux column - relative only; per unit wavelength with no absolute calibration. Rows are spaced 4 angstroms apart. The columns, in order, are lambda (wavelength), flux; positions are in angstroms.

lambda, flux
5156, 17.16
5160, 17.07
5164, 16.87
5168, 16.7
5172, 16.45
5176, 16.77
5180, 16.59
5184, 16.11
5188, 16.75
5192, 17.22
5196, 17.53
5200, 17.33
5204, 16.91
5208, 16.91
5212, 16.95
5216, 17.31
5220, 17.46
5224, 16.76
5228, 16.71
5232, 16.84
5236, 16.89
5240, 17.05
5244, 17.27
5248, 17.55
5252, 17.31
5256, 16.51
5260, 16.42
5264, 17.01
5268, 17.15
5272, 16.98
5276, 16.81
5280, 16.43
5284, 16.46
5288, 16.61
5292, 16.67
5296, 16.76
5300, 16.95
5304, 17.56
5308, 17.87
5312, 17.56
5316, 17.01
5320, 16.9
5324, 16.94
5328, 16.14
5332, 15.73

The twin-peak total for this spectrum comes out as 35.08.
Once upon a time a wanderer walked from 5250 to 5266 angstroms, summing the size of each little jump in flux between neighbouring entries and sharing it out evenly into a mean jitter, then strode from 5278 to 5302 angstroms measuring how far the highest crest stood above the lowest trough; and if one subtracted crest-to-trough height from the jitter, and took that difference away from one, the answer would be 1.03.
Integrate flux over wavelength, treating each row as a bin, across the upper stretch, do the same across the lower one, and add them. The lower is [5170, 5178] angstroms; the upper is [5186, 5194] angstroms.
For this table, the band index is 269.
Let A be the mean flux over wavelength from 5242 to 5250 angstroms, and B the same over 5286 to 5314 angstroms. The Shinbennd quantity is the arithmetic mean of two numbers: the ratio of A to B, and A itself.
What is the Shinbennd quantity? 9.21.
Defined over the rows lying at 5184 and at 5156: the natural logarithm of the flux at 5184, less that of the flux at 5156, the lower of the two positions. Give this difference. -0.063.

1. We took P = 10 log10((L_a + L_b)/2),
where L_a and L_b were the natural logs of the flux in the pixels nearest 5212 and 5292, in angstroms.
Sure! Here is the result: 4.51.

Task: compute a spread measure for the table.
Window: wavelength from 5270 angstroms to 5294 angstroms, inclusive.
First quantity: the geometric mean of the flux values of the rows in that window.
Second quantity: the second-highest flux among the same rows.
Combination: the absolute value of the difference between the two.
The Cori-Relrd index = 0.15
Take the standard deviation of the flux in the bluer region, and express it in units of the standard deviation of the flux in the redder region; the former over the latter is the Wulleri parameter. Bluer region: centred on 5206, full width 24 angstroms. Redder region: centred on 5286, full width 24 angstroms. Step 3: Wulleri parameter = 1.7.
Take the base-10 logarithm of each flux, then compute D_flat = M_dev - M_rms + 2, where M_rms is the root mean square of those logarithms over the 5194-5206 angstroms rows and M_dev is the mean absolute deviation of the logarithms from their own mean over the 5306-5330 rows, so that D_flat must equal 0.774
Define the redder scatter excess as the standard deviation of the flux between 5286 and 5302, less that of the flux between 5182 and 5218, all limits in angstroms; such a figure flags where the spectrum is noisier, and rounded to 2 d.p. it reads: -0.27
